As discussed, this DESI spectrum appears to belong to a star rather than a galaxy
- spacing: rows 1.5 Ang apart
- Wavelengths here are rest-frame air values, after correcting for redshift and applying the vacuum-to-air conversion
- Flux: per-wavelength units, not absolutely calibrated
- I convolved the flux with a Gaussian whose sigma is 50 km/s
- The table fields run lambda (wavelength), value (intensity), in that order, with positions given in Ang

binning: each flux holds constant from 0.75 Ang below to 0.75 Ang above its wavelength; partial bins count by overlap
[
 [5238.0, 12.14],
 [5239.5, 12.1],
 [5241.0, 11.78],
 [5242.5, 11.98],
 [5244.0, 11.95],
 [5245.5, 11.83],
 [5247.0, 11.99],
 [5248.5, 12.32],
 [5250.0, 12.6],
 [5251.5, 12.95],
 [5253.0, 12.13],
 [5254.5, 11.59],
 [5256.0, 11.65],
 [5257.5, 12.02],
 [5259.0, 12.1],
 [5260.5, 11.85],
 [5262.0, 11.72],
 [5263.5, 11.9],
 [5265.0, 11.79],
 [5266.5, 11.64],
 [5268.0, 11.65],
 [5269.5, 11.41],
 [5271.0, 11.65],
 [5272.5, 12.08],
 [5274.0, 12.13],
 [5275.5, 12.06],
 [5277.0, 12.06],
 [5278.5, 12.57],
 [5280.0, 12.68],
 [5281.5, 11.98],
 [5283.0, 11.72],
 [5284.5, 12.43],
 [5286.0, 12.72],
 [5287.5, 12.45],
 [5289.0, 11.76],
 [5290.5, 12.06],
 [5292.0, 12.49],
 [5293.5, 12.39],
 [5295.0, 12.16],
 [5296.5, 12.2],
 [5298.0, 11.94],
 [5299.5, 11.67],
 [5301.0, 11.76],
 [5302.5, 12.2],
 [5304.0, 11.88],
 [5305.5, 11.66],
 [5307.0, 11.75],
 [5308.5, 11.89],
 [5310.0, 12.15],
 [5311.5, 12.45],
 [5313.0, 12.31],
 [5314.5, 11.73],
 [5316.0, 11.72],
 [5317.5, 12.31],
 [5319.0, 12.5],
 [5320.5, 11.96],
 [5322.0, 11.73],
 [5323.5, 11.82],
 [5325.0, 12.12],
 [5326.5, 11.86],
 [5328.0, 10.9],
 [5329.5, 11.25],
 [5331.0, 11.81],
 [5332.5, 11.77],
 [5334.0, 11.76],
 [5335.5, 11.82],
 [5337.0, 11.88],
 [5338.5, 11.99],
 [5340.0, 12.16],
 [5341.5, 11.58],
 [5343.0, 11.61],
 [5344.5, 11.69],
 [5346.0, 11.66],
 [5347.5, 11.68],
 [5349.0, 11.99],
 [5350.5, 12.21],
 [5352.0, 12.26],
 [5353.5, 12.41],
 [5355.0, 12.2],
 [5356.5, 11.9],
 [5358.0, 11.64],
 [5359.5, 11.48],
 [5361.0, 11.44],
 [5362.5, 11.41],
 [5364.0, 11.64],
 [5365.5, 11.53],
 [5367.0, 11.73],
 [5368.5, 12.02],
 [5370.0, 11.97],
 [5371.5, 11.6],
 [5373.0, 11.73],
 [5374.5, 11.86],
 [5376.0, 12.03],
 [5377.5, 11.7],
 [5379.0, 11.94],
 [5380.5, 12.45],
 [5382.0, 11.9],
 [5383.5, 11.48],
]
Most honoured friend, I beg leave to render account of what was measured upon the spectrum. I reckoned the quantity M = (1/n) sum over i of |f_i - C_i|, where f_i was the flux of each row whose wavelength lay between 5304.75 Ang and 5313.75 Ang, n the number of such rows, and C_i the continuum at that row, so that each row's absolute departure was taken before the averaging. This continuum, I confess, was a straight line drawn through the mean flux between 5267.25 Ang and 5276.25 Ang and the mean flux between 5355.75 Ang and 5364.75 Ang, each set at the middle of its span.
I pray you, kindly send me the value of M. 0.33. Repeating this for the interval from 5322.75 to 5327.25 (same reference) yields 0.25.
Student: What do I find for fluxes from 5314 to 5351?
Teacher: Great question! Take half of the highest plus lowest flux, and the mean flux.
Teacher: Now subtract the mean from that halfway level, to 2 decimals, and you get -0.12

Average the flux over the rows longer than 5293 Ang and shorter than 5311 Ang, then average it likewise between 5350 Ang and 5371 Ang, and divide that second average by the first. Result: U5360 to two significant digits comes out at 0.99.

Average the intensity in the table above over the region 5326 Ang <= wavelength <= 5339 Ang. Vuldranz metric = 11.7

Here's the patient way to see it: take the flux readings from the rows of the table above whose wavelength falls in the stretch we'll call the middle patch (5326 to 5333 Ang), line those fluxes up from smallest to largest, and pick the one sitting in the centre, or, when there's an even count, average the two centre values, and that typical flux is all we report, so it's 11.8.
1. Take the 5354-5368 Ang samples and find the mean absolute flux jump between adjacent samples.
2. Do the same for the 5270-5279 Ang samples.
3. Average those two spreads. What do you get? 0.19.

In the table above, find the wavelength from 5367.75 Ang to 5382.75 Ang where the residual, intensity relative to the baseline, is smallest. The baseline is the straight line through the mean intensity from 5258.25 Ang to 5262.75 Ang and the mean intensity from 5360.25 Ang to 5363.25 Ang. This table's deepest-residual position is 5371.5 Ang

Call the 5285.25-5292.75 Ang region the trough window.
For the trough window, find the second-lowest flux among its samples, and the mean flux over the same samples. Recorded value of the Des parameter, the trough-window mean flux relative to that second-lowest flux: 1.02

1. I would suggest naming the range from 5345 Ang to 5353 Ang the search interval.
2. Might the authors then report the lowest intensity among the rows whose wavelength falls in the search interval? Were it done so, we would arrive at 11.66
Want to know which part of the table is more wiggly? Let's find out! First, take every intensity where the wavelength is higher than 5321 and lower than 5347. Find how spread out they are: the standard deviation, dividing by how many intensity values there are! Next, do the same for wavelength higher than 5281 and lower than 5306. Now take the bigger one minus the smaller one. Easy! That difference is 0.03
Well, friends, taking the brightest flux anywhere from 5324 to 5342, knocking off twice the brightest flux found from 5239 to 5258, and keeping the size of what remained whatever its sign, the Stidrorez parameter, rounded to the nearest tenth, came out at 13.7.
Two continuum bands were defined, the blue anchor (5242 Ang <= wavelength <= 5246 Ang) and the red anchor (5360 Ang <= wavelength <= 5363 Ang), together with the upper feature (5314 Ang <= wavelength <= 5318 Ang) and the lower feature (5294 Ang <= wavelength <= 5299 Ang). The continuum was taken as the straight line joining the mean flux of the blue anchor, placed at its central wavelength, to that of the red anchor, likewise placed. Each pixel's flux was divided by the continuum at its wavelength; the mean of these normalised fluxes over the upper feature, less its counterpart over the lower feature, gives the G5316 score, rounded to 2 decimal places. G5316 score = -0.01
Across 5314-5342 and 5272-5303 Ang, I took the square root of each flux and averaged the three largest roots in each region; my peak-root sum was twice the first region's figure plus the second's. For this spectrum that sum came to 10.6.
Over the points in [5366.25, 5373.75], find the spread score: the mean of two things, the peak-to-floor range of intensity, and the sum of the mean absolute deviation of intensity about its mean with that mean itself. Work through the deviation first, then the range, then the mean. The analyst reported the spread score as 6.19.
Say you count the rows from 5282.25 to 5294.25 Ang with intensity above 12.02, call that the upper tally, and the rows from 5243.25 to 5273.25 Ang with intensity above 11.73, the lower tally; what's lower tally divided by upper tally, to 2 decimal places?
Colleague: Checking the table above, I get 2.17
